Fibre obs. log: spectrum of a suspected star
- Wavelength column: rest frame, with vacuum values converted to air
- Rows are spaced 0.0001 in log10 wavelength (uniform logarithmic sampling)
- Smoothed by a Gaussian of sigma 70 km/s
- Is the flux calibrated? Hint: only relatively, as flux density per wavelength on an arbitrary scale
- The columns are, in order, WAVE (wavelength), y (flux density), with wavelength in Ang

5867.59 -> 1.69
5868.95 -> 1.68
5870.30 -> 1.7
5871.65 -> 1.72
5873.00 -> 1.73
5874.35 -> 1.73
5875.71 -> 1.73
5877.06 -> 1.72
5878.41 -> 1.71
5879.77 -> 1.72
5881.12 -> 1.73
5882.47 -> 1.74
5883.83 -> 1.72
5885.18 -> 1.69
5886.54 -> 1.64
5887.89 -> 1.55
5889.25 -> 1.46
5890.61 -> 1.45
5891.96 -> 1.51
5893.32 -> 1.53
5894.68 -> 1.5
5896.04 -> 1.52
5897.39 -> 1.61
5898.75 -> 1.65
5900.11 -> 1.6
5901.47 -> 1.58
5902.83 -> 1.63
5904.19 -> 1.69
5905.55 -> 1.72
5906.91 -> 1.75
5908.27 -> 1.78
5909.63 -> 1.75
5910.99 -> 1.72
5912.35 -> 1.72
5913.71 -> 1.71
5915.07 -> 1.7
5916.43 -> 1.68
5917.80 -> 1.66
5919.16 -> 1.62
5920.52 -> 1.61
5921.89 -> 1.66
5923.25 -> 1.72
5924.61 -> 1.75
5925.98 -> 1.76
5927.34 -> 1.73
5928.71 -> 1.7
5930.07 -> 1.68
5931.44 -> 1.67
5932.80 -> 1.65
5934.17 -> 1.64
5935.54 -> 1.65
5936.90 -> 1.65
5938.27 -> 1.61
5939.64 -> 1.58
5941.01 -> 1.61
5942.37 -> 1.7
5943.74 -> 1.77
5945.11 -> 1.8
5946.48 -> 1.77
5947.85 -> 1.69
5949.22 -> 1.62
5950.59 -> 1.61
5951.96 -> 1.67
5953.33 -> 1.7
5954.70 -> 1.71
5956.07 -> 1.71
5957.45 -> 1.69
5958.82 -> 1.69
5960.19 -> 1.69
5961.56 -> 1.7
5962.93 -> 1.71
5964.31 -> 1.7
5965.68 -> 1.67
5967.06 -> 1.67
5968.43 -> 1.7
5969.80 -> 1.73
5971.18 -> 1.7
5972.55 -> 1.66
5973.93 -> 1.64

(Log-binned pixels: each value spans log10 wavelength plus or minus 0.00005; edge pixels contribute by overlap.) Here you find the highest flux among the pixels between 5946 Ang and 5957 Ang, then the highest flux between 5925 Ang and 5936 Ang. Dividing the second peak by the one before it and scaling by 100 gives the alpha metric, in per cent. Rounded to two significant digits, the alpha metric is 99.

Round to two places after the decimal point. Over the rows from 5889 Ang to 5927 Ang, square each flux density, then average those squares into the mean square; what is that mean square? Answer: 2.71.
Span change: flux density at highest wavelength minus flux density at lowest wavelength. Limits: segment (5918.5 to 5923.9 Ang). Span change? 0.10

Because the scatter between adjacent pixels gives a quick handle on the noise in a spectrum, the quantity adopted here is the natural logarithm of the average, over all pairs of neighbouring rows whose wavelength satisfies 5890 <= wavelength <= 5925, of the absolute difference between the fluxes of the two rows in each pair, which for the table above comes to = -3.4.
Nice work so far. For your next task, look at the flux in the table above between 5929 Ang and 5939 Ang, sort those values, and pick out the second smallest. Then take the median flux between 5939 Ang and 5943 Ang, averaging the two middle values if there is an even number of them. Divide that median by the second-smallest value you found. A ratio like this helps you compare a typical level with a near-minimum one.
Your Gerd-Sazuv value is 0.98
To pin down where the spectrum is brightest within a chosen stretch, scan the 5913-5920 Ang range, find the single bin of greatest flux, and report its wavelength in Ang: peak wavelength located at 5913.71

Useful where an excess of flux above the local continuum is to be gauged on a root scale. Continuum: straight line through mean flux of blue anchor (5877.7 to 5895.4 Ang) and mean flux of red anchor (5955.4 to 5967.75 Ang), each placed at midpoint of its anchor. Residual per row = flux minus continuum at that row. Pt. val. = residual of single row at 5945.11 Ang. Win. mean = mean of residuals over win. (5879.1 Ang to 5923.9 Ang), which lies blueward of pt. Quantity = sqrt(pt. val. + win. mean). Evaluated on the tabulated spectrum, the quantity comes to 0.38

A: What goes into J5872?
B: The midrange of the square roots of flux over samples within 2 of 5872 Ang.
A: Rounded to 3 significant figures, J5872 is 1.31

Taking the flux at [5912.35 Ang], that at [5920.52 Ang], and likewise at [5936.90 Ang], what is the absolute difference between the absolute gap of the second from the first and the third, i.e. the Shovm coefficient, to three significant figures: 1.54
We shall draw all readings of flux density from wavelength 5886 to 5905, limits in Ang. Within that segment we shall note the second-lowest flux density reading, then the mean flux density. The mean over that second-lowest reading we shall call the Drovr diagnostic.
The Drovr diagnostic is 1.07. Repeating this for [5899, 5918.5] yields 1.06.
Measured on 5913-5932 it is 1.04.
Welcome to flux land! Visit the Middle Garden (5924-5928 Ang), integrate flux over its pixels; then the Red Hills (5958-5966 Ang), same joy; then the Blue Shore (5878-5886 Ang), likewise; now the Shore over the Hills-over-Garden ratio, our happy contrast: 7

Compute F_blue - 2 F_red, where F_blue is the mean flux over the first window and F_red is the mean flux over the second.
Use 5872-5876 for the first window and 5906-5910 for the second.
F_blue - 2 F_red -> -1.79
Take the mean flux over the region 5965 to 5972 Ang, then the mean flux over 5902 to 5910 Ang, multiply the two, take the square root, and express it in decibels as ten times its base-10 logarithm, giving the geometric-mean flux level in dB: 2.32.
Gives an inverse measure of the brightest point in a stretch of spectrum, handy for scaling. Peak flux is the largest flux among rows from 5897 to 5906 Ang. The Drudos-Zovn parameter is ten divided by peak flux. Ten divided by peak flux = 5.81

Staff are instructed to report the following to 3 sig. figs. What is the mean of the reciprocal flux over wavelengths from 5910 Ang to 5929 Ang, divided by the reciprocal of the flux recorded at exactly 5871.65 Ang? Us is 1.01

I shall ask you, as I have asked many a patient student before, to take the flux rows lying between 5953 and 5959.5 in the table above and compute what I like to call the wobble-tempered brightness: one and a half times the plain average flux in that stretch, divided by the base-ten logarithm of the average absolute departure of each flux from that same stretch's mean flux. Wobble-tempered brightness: -1.22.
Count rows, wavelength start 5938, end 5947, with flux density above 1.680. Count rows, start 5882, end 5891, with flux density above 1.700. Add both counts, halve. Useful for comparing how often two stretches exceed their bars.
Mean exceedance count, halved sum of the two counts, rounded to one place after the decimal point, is 3.0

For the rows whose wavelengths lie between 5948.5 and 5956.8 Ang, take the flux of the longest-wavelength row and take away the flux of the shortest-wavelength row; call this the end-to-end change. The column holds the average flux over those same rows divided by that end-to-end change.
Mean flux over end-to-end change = 19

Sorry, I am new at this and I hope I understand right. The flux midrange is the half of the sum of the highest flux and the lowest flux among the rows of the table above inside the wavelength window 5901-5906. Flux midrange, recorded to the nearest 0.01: 1.65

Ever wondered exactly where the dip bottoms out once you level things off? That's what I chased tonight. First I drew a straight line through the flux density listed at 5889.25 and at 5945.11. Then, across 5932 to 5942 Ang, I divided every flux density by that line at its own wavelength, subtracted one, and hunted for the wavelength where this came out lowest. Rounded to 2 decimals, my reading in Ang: 5939.64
